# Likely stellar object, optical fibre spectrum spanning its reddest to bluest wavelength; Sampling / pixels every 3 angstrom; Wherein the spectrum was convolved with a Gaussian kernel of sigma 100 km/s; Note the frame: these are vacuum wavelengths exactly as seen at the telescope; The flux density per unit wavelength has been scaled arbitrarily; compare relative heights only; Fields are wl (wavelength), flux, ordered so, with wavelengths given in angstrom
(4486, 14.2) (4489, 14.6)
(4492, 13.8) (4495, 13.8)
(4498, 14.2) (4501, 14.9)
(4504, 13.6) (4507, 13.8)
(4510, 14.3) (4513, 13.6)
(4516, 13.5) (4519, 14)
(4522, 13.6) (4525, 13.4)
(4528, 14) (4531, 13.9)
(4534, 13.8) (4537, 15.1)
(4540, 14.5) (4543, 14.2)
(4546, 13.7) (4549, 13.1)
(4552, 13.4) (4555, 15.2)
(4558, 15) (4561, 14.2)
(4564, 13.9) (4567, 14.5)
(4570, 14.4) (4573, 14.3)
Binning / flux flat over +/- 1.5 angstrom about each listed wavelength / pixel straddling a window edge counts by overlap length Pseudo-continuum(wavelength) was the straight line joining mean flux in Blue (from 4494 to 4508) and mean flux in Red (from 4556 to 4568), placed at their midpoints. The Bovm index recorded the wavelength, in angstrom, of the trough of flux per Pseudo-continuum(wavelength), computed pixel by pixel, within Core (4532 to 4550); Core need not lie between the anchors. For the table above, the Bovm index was 4549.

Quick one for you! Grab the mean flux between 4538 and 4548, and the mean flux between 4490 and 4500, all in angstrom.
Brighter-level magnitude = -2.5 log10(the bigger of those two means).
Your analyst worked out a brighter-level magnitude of -2.88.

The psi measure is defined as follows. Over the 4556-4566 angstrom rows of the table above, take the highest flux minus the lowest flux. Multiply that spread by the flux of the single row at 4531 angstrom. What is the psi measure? 15.3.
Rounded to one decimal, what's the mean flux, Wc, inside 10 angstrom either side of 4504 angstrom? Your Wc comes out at 14.0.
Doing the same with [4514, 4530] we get 13.7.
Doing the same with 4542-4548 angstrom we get 13.9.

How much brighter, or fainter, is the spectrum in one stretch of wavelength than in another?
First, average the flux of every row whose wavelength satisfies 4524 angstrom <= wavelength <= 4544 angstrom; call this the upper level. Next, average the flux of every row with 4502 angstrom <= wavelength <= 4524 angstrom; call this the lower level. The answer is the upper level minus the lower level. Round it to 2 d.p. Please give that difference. 0.36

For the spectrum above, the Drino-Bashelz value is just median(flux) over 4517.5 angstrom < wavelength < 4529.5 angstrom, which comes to 13.8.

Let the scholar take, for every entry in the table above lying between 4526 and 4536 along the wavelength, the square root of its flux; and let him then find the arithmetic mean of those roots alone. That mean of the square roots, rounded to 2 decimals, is 3.73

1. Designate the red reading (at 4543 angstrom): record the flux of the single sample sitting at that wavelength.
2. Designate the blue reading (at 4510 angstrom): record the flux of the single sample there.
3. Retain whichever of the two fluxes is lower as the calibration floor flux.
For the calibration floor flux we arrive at 14.2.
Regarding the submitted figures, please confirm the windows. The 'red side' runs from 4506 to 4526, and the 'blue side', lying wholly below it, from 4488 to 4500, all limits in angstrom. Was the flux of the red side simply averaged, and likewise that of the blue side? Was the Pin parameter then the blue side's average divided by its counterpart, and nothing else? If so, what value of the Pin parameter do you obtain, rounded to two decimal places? 1.03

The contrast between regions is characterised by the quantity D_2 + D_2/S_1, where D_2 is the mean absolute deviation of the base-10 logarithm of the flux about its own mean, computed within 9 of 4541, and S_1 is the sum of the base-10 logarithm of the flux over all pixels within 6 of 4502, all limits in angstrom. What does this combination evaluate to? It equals 0.0200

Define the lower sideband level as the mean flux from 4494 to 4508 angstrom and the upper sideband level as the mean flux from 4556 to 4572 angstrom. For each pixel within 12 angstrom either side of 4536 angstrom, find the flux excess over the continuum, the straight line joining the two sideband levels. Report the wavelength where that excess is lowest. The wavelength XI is 4525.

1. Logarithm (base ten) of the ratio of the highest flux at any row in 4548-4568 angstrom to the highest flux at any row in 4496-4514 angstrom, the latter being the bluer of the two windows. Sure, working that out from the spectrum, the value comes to 0.01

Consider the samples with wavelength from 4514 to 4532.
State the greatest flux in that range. 14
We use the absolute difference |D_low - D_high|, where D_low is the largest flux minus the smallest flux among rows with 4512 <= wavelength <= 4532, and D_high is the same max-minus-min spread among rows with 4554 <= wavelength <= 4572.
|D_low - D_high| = 0.70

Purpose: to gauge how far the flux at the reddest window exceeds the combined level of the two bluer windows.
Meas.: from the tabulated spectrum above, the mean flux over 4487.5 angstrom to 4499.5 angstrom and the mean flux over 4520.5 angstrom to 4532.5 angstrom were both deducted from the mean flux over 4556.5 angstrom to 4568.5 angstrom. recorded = -13.4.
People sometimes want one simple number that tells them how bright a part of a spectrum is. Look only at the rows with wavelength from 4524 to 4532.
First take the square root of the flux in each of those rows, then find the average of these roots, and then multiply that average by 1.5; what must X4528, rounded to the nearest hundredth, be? 5.57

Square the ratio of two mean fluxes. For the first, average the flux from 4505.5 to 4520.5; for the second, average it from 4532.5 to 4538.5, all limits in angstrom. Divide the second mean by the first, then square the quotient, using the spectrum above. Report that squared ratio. 1.09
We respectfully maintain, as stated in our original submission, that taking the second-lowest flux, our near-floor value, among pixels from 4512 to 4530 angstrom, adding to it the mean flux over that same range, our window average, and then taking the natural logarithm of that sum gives 3.30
